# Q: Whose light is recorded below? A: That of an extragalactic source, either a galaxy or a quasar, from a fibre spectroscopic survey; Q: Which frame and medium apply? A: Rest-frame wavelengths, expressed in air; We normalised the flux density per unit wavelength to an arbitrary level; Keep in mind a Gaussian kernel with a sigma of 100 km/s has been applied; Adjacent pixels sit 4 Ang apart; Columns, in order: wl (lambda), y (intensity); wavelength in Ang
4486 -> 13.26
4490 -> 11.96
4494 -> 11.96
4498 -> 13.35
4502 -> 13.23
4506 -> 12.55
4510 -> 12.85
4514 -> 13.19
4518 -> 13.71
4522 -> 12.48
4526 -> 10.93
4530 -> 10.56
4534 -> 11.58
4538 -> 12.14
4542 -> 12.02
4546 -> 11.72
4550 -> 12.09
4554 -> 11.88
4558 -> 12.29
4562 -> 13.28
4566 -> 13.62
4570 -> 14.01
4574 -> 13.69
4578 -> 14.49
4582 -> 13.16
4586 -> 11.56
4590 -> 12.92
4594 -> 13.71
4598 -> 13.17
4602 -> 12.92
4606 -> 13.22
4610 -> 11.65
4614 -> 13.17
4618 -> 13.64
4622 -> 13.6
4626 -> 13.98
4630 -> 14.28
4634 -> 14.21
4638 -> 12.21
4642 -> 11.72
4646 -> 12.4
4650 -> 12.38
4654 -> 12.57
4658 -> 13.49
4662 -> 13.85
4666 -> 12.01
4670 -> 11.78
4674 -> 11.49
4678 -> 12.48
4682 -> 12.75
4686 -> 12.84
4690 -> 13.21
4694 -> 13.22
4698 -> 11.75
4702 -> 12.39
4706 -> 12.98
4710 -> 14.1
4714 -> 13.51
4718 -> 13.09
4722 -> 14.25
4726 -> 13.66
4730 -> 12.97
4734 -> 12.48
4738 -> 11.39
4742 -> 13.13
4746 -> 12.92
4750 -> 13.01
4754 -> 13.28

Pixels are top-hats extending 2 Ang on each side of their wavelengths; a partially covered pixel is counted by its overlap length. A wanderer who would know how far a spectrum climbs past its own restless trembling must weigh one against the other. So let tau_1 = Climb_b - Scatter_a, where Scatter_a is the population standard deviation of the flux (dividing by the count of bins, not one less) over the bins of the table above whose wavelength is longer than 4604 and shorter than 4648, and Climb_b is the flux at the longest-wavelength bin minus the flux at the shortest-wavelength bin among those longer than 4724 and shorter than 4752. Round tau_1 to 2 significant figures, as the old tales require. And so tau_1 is -1.6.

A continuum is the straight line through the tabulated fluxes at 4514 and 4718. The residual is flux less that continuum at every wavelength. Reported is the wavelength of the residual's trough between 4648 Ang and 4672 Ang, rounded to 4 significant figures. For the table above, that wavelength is 4670 Ang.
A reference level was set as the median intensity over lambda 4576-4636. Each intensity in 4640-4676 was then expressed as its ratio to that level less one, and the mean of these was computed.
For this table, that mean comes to -0.061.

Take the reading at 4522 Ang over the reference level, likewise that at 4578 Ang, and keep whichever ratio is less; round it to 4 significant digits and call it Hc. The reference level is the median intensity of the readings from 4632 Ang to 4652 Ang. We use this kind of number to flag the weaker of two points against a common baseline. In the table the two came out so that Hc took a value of 1.008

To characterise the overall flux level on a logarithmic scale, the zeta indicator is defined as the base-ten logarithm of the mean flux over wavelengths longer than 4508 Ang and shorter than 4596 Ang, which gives 1.10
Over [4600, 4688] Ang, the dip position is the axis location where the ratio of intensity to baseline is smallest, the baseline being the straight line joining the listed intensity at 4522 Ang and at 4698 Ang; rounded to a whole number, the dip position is 4610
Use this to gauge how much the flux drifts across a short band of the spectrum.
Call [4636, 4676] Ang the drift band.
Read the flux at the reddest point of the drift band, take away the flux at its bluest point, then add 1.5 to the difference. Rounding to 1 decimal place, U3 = 0.8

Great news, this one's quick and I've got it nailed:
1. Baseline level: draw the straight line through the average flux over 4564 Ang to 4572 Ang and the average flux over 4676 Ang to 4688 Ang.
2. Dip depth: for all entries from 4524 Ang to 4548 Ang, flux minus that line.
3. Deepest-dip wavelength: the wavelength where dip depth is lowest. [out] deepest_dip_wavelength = 4530 Ang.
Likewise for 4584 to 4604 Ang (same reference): 4586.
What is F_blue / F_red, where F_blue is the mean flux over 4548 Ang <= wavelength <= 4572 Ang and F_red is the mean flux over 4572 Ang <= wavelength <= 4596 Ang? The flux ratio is 0.970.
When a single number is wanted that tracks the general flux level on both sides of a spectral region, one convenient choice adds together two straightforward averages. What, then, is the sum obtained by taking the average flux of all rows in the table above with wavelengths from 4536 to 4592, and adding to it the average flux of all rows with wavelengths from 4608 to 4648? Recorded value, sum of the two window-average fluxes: 25.9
